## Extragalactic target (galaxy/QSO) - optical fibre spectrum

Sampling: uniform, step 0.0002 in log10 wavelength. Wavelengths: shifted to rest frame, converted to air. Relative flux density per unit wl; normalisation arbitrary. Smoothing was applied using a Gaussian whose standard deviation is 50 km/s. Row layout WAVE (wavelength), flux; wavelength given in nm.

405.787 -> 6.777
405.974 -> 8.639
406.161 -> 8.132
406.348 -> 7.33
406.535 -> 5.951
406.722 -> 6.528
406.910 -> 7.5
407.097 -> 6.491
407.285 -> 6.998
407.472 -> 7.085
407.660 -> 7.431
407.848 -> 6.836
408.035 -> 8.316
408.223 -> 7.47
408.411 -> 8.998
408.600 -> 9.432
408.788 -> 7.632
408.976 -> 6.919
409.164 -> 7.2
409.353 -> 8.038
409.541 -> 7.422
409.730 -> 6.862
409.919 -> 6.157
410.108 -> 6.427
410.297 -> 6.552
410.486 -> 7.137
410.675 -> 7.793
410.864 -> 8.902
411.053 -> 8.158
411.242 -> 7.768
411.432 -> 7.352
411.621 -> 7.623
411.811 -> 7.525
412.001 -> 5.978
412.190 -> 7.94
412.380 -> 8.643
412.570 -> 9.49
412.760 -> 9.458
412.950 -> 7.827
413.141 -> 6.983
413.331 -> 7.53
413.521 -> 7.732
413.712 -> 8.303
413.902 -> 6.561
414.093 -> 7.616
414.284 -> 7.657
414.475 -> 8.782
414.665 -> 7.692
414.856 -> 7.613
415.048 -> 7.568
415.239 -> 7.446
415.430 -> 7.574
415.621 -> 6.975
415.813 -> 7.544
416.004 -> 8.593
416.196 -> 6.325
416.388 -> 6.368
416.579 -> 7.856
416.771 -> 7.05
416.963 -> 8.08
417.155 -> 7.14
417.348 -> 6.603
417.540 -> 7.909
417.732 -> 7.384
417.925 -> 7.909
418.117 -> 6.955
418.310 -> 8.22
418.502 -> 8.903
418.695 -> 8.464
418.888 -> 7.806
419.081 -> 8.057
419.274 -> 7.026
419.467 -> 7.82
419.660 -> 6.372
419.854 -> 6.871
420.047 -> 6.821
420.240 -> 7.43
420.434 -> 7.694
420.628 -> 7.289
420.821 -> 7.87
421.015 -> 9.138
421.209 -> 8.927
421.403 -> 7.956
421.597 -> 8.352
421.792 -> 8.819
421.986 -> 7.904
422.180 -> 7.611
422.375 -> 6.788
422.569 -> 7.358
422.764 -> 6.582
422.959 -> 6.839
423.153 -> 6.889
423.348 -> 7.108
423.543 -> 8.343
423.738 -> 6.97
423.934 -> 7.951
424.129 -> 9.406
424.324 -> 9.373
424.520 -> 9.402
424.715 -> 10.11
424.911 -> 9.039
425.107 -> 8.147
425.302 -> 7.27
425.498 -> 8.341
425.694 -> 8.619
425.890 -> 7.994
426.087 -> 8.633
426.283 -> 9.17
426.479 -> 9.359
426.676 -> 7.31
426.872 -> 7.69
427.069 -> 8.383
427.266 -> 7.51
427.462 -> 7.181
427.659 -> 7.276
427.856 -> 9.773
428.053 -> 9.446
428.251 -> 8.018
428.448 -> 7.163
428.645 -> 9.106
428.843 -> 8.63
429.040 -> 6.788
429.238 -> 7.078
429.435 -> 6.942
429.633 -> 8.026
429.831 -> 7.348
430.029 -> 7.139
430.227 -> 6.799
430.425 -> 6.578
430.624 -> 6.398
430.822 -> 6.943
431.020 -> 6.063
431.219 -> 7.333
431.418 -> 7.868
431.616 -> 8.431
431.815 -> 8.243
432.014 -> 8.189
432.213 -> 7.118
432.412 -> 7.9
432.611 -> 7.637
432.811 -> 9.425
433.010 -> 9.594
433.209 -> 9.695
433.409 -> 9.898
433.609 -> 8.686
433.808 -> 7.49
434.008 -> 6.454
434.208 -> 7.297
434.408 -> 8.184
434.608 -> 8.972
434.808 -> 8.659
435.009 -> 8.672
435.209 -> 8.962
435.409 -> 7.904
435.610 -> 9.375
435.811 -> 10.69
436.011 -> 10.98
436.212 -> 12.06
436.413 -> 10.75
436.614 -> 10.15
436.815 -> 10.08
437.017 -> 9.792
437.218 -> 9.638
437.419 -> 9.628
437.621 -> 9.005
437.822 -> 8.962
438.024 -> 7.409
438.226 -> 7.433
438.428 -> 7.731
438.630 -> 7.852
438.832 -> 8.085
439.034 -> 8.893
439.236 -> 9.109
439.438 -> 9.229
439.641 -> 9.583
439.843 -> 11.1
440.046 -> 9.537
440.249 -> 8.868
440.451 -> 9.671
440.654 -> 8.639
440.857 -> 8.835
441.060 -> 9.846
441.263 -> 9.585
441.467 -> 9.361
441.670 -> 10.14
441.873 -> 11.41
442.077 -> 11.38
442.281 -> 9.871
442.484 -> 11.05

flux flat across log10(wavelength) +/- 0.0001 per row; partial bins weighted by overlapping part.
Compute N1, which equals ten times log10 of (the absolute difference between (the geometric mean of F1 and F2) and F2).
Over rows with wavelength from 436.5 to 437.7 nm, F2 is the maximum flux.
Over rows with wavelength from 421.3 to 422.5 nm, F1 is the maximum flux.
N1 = -2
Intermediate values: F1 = 8.819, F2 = 10.15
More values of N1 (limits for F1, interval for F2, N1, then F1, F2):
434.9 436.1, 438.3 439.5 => -1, 10.98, 9.229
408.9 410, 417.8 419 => -4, 8.038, 8.903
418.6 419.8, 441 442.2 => 2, 8.464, 11.41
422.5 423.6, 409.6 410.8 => -6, 8.343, 7.793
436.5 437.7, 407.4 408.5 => -3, 10.15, 8.998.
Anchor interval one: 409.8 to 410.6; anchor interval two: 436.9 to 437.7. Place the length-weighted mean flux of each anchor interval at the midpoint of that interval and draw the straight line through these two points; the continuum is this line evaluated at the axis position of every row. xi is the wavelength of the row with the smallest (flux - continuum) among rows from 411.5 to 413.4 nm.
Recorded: 412.001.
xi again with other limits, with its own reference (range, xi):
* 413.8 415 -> 413.902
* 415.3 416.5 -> 416.196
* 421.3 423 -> 422.764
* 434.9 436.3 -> 435.409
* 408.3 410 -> 409.919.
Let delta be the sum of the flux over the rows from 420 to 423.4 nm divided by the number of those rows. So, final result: 7.63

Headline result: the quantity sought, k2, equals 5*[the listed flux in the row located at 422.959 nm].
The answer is 34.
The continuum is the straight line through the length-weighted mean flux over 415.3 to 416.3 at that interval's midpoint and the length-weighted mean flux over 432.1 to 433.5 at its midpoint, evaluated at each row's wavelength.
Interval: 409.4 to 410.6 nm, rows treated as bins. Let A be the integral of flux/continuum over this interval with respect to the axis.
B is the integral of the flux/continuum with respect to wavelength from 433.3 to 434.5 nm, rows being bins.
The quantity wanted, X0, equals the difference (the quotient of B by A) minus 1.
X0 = -0.08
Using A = 1.18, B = 1.09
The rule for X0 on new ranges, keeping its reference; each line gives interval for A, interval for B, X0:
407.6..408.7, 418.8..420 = -0.13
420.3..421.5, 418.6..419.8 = -0.05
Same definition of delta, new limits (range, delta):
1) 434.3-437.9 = 9.58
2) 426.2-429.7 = 8.05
